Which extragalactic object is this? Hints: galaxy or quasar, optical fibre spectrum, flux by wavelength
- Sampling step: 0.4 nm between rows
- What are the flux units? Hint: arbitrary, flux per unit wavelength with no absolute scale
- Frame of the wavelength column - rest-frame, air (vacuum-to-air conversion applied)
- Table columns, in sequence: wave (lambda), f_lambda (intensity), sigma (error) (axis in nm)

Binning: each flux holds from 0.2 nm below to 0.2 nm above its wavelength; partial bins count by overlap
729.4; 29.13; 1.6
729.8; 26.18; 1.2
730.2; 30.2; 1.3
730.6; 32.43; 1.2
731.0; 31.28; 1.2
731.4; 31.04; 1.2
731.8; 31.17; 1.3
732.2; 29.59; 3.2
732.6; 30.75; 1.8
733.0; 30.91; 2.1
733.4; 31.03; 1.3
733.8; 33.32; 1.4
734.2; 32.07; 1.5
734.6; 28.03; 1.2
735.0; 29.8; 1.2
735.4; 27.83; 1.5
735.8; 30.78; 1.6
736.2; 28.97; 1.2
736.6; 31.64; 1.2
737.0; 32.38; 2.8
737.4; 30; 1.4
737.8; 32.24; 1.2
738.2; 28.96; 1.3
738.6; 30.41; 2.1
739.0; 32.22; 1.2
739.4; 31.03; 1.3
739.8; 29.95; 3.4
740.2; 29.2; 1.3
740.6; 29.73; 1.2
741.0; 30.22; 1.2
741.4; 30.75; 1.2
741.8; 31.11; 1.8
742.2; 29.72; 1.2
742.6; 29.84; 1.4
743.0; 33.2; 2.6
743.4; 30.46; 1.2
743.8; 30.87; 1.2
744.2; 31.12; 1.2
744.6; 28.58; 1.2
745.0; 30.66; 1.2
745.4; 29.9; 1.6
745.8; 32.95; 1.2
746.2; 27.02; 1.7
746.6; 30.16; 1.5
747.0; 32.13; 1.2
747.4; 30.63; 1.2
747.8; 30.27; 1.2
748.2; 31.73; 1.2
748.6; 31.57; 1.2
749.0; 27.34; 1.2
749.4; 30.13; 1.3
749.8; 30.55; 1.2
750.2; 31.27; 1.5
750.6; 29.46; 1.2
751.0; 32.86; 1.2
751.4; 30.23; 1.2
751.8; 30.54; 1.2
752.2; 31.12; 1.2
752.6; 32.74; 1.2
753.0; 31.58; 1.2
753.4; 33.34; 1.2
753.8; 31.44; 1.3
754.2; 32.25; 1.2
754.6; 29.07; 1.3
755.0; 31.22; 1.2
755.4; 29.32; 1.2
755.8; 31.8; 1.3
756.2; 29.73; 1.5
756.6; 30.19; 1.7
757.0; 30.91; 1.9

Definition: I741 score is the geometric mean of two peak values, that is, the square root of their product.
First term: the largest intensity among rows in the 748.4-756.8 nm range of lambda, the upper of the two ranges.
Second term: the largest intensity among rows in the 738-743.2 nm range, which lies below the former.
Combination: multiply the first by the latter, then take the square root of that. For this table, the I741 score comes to 33.3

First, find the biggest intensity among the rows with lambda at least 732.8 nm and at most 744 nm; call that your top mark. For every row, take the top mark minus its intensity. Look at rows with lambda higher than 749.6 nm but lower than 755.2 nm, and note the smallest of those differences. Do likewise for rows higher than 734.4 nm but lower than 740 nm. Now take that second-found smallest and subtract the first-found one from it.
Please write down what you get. 1.0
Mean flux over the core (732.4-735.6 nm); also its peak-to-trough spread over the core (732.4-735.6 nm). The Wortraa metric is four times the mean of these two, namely 71.9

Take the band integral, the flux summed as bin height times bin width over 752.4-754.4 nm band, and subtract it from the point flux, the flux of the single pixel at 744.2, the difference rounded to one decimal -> -33.4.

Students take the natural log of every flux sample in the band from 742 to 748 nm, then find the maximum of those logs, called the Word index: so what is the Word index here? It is 3.50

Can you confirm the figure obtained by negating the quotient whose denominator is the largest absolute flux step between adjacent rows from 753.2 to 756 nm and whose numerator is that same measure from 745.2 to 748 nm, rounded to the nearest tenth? -1.9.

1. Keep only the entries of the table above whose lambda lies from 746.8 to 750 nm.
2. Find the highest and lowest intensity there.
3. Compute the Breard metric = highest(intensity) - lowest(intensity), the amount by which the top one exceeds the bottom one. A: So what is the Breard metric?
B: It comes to 4.8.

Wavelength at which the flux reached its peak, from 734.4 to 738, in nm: 737.0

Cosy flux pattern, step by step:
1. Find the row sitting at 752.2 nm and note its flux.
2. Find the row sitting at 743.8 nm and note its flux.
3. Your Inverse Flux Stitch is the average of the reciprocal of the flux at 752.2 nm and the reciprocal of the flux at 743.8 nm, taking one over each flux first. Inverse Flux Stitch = 0.0323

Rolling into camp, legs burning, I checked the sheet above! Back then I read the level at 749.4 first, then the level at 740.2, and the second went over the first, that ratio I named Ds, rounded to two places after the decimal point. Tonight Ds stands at 0.97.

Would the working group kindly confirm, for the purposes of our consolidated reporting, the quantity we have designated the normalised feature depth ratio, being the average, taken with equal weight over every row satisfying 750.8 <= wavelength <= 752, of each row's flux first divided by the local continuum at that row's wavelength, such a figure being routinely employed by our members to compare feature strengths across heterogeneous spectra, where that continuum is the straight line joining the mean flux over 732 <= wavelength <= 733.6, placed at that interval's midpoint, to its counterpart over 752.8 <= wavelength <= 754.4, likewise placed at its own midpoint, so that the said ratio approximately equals 0.976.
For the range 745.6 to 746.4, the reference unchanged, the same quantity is 0.950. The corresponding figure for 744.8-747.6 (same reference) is 0.965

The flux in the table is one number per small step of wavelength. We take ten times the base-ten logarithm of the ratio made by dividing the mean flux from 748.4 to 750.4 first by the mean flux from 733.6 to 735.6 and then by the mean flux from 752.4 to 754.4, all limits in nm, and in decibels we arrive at -15.09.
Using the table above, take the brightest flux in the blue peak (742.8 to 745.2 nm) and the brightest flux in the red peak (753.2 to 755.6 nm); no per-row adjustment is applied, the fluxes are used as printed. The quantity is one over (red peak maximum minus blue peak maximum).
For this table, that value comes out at 7.1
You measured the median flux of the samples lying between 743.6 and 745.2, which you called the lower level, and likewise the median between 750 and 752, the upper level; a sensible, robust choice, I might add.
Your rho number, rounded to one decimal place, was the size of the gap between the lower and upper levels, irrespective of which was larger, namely 0.2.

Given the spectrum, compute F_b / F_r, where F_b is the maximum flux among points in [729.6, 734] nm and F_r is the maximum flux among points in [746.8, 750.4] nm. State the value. 1.04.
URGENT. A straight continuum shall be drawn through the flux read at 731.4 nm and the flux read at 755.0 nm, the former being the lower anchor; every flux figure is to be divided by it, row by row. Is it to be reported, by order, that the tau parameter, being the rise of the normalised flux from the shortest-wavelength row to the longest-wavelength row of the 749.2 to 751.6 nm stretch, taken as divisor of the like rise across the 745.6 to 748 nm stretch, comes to -31.7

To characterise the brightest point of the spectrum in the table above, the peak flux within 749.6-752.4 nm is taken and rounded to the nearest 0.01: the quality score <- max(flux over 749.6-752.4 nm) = 32.86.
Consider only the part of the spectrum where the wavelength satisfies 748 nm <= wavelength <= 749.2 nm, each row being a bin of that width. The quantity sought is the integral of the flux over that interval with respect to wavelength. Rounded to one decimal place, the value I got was 36.3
